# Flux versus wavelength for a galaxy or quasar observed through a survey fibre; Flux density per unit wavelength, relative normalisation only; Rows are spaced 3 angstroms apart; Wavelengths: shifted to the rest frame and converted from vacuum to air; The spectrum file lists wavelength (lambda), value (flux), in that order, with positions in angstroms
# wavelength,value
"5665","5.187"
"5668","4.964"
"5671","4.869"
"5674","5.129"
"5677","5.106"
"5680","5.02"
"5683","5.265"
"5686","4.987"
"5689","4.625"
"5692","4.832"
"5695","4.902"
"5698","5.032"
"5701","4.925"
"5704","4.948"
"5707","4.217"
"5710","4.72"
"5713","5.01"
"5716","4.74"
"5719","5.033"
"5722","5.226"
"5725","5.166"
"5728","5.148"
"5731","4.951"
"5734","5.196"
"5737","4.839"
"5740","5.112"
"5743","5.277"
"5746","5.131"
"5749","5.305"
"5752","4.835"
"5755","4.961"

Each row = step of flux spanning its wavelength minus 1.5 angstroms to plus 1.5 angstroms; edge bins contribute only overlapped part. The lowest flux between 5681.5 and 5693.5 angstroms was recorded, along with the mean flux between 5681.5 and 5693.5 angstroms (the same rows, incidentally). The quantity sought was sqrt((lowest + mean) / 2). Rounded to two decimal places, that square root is 2.19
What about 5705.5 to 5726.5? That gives 2.13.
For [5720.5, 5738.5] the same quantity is 2.23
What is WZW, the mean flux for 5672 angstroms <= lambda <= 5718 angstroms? 4.90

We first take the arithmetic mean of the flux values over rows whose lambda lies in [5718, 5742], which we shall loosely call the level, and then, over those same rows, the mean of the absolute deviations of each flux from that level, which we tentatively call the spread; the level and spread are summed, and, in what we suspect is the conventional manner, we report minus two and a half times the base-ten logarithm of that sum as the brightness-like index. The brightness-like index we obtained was -1.79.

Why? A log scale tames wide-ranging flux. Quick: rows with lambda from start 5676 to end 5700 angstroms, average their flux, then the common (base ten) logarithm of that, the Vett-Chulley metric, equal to 0.696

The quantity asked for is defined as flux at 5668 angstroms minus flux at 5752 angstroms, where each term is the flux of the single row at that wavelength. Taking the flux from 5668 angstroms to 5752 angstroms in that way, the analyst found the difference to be 0.13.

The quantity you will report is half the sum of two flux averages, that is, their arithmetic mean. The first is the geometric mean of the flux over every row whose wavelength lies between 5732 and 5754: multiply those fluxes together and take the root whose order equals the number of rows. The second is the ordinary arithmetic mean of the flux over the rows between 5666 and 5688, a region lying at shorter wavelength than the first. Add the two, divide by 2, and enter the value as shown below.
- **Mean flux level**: 5.07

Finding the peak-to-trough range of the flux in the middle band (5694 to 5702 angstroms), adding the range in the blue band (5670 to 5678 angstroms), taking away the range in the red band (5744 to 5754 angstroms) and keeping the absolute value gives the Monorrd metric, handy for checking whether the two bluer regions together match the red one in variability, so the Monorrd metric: 0.1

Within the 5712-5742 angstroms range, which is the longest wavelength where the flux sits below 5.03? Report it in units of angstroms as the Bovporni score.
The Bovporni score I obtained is 5737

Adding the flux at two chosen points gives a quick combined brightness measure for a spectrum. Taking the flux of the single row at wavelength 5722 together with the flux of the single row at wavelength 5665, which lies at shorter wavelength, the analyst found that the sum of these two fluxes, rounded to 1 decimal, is 10.4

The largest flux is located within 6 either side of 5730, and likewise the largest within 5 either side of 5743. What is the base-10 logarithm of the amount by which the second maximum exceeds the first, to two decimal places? -1.09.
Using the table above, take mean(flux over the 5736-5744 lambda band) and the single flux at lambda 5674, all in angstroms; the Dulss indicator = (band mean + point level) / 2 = 5.10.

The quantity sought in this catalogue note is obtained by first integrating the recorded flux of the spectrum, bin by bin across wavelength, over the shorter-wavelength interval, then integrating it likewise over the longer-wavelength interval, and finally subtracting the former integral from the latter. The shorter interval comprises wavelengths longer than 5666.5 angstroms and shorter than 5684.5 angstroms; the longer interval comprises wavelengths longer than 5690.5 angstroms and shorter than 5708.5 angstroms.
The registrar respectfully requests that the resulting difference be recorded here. -4.5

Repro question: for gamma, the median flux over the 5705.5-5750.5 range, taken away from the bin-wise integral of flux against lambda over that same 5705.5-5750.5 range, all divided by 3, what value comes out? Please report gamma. 73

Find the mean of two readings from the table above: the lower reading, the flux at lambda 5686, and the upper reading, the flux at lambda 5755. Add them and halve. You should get 4.97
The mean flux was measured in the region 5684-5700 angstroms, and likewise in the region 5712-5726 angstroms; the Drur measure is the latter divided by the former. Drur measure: 1.03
